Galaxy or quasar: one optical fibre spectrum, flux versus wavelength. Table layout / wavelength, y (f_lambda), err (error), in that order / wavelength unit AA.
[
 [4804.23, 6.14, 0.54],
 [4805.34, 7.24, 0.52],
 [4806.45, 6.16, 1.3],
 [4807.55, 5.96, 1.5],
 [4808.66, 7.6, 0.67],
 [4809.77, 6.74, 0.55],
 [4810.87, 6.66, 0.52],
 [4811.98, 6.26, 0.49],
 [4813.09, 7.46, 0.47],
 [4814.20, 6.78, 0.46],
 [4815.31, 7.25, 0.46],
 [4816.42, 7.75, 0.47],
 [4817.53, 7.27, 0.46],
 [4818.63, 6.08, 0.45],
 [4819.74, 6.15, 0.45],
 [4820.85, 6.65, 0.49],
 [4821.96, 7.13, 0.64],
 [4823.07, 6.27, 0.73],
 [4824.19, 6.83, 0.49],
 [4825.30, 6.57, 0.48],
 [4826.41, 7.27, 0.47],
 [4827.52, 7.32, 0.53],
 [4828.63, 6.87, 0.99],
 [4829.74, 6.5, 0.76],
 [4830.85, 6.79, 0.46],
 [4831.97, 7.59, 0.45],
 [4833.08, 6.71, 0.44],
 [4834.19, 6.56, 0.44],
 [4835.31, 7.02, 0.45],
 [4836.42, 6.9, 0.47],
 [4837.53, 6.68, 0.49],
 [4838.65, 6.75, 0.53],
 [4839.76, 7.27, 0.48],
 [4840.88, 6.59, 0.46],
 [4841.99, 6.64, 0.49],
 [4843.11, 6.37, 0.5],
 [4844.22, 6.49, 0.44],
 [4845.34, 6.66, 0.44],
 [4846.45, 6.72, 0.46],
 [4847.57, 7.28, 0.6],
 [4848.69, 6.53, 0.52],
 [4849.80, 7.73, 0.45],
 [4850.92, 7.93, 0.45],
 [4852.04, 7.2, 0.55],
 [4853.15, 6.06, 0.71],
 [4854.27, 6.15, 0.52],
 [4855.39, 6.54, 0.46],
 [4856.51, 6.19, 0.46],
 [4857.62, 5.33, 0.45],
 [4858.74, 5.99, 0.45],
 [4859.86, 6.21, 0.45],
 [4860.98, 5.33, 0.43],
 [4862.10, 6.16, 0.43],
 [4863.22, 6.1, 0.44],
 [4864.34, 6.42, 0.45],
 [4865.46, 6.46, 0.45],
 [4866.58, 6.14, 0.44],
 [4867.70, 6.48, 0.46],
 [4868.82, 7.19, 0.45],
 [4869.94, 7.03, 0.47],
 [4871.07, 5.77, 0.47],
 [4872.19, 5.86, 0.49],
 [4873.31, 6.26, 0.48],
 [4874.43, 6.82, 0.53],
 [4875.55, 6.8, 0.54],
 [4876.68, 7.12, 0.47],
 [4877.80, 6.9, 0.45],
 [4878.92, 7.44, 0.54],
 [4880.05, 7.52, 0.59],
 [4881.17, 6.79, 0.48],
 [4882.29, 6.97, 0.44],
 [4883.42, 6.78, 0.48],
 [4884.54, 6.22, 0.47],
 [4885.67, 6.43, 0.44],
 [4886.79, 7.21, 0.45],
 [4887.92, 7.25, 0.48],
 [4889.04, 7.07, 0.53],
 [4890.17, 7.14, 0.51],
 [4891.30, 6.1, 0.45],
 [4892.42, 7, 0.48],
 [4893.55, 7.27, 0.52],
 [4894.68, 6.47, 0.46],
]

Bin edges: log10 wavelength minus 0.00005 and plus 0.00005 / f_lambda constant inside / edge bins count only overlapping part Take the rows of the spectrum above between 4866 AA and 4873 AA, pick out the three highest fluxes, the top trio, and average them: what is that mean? 6.9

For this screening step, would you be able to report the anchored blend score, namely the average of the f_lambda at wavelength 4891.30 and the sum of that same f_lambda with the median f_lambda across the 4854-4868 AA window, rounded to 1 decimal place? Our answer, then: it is 9.2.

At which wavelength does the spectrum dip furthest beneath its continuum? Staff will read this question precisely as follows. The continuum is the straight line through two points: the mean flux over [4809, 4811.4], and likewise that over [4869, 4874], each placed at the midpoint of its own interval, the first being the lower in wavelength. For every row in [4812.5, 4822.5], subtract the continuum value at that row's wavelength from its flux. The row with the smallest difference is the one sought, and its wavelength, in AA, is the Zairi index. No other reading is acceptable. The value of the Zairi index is 4818.63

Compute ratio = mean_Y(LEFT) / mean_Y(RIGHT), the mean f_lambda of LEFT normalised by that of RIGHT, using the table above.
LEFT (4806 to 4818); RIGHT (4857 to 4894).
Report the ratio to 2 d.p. 1.05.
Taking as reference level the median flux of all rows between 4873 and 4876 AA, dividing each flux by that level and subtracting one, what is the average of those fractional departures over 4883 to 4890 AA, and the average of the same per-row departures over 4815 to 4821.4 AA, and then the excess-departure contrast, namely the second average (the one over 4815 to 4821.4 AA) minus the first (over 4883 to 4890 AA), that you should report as 0.00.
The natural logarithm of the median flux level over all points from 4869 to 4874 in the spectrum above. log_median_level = 1.80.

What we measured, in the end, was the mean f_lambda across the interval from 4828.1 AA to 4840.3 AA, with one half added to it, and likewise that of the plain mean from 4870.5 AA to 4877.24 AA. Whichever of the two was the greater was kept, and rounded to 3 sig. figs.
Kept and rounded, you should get 7.38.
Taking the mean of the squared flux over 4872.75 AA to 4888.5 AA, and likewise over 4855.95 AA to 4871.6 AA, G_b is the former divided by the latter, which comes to 1.23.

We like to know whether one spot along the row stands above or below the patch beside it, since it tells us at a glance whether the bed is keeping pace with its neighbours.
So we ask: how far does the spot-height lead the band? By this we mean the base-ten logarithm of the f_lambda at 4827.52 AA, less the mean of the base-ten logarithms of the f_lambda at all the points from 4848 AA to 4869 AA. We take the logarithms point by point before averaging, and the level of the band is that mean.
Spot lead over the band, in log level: 0.059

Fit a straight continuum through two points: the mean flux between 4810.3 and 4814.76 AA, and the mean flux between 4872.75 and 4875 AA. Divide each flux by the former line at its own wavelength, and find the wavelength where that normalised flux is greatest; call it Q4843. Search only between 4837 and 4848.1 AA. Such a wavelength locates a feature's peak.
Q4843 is 4847.57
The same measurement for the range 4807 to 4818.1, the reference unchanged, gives 4816.42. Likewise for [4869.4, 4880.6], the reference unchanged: 4880.05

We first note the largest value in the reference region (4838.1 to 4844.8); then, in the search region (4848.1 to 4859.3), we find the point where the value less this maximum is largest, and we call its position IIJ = 4850.92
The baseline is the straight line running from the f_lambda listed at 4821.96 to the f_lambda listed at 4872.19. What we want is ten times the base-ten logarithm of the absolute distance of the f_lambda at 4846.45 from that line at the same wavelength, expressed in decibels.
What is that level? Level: -6.8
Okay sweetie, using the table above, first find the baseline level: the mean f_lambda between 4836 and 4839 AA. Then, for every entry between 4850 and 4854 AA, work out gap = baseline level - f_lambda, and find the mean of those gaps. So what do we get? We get -0.3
